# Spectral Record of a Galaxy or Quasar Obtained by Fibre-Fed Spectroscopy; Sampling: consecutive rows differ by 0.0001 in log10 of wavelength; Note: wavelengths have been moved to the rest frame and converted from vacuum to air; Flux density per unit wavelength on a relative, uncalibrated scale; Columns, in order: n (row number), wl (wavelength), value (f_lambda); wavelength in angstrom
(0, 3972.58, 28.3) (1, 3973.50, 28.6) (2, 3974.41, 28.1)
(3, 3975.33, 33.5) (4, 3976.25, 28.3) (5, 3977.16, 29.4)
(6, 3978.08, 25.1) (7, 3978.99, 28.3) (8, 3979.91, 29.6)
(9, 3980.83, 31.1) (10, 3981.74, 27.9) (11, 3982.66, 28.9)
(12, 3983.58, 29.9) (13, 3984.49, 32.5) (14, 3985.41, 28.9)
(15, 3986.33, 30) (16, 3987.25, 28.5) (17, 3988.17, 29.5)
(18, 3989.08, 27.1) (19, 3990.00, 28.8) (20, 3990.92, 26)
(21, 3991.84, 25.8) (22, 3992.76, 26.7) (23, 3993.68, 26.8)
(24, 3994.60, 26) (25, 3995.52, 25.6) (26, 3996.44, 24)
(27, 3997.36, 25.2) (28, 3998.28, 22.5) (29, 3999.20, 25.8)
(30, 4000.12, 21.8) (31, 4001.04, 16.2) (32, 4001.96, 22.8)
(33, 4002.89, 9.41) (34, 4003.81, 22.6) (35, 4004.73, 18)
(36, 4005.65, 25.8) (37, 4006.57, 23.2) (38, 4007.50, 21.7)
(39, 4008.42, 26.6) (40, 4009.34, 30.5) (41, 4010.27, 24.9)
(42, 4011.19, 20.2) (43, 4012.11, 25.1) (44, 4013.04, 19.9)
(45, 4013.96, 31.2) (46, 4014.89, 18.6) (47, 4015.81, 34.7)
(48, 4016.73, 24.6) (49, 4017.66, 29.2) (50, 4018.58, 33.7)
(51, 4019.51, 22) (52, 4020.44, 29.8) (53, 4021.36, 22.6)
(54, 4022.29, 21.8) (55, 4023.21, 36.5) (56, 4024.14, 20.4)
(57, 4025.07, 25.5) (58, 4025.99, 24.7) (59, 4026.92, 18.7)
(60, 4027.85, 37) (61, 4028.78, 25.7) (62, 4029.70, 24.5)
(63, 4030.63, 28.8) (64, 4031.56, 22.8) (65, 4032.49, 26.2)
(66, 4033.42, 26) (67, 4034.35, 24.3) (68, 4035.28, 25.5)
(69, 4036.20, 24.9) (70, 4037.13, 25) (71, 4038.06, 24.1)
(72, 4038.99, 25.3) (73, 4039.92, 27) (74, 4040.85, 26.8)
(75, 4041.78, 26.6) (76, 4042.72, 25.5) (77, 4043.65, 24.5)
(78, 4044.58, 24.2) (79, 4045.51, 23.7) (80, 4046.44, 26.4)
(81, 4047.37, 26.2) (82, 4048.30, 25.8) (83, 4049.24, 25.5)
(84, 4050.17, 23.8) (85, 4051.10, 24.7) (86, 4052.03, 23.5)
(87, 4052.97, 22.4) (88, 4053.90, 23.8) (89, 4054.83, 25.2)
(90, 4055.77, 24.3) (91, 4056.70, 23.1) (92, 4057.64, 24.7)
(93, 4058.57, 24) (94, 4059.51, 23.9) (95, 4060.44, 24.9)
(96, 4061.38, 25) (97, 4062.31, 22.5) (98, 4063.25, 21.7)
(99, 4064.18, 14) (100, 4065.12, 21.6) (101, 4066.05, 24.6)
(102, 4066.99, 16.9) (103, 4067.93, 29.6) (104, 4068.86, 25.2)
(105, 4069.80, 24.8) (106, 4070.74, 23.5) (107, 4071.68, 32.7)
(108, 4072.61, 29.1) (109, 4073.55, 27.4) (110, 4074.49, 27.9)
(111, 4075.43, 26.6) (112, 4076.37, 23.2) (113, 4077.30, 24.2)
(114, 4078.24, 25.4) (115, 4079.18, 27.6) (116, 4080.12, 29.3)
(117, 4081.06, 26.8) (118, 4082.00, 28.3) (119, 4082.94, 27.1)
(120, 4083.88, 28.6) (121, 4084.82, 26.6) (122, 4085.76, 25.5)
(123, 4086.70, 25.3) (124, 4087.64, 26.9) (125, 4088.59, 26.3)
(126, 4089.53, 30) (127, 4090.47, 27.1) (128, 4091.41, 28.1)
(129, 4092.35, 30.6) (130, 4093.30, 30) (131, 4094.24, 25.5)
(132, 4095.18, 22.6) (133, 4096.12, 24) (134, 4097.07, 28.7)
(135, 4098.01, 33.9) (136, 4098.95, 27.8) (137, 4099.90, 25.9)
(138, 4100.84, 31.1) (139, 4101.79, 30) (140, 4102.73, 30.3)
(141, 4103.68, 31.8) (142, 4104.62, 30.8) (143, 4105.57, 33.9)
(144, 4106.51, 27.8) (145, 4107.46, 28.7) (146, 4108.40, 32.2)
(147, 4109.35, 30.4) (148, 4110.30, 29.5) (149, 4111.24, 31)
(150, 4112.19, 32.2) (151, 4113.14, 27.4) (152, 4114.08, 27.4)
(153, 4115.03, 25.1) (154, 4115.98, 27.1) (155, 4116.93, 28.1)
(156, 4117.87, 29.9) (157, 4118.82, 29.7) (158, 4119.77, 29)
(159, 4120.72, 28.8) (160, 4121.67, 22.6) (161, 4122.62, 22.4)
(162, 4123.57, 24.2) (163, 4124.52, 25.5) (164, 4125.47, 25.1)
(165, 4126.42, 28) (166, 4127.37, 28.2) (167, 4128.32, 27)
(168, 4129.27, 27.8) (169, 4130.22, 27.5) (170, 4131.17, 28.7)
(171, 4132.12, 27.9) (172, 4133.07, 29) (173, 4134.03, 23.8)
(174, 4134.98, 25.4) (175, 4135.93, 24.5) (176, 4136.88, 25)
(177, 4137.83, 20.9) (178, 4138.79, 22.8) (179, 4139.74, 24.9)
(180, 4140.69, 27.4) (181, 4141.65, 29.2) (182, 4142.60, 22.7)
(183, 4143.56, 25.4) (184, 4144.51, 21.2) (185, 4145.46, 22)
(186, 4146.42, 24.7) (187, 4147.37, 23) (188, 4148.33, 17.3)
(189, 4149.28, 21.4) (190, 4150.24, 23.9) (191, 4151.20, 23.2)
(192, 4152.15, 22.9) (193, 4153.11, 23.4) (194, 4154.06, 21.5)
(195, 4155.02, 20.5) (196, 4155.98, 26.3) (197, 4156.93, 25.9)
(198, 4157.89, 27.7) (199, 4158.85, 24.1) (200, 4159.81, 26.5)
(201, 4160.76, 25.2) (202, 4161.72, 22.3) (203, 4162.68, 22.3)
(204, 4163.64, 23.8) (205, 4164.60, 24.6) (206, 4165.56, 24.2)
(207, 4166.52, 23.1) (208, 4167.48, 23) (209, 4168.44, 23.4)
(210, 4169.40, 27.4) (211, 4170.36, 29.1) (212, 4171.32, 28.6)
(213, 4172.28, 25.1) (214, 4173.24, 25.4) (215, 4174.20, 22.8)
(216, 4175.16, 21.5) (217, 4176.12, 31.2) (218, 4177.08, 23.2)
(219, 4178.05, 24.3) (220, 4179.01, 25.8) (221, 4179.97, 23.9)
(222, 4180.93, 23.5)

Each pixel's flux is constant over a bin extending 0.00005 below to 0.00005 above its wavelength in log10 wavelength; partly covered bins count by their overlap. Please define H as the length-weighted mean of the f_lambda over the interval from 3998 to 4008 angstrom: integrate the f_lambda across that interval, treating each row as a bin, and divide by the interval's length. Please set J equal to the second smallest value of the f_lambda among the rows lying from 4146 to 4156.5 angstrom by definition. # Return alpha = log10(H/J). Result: 0.01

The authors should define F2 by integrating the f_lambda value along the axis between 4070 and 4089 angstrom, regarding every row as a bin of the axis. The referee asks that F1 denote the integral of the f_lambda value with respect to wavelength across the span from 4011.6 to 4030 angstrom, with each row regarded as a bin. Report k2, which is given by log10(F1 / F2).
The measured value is -0.02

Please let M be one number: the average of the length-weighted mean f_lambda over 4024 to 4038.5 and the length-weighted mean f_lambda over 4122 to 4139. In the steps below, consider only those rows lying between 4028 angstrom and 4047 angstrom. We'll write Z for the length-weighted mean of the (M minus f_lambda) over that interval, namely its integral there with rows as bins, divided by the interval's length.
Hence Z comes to 0.0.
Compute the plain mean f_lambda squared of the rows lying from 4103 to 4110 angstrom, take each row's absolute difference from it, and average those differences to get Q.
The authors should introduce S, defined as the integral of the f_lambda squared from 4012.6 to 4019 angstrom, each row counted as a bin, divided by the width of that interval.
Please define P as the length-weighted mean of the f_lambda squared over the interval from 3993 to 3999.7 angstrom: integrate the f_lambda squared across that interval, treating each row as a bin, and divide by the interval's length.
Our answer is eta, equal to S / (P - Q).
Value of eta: 1.5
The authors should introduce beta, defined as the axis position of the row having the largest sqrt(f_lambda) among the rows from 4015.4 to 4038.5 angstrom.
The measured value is 4027.85 angstrom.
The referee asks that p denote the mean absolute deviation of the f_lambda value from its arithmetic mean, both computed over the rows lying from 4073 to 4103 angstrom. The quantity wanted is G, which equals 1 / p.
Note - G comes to 0.53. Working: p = 1.9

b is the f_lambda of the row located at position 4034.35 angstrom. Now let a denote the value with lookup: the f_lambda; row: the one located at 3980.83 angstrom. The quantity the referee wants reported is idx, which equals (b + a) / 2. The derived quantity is 27.7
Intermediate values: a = 31.1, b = 24.3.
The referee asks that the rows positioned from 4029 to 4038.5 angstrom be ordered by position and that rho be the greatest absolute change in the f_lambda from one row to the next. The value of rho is 6.0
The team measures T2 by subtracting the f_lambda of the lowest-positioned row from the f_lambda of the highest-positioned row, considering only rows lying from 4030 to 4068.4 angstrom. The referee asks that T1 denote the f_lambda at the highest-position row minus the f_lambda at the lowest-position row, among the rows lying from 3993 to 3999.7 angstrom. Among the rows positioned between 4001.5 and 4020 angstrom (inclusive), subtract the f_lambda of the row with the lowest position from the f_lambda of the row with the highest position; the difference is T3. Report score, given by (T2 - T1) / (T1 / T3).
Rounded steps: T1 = -1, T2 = 0.8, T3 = -0.8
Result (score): 1.4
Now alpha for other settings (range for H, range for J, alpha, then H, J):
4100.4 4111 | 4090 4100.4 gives 0.11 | 31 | 24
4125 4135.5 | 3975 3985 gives -0.01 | 27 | 27.9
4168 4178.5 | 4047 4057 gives 0.05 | 26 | 23.1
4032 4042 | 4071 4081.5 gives 0.02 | 26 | 24.2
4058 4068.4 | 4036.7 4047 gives -0.03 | 23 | 24.1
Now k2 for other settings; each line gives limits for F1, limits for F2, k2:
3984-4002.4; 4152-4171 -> 0.01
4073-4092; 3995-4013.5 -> 0.09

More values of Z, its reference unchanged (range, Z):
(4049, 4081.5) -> 0.9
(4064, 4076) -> 0.4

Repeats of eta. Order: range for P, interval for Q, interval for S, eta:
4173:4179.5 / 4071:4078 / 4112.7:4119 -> 1.5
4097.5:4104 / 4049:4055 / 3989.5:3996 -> 0.8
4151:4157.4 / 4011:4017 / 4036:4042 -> 2.2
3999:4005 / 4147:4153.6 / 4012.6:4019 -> 2.4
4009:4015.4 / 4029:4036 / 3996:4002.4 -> 1.0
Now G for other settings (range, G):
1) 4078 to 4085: 1.01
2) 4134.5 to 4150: 0.45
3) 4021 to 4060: 0.54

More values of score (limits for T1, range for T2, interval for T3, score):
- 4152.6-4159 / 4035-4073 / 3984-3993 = -24.0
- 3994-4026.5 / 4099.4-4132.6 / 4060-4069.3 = -0.8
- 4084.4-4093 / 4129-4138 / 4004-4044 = -17.7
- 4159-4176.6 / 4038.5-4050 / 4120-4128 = 0.6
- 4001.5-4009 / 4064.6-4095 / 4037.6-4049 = 0.0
